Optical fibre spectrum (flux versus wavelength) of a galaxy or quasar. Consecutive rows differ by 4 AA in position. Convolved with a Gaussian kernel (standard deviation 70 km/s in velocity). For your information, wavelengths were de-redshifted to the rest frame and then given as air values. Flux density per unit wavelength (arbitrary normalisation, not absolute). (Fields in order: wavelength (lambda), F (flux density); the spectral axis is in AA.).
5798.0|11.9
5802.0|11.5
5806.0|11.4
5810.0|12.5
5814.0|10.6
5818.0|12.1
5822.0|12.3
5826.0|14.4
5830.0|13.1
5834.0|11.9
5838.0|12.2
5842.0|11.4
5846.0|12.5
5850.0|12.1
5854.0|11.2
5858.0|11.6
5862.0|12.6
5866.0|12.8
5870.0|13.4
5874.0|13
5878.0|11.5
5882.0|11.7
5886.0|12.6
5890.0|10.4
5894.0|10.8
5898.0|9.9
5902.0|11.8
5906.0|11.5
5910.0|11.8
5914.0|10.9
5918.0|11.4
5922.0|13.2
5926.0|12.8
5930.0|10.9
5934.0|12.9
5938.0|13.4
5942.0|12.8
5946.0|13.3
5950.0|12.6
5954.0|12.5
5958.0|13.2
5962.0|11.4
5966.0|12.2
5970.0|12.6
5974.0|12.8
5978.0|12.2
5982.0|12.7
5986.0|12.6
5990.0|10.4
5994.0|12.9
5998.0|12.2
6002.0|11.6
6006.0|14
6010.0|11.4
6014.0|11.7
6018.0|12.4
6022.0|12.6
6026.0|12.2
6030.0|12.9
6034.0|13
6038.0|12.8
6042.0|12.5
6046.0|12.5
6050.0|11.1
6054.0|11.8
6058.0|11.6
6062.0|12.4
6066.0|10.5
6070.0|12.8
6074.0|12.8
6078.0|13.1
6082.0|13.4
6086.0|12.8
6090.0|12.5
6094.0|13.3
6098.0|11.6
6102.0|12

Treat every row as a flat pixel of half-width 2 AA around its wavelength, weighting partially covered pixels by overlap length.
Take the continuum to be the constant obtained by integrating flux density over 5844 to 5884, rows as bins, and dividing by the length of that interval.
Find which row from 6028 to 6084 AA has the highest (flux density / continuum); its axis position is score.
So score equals 6082.0 AA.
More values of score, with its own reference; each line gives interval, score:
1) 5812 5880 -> 5826.0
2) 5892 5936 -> 5922.0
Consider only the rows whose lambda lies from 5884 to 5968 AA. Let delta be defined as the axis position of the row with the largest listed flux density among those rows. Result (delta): 5938.0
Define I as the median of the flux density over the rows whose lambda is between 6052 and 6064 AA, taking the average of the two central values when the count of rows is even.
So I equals 11.80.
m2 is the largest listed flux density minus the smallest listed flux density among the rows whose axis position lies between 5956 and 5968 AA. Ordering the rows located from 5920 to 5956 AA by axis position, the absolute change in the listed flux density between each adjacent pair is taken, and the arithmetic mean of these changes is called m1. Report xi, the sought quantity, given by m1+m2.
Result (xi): 2.64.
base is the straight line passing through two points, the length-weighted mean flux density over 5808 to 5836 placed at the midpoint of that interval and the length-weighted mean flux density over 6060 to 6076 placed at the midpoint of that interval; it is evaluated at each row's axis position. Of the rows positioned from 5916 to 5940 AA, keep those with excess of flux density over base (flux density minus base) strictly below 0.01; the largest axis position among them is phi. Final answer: 5930.0 AA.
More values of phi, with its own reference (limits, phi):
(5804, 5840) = 5838.0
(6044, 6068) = 6066.0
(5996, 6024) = 6014.0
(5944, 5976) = 5966.0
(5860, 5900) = 5898.0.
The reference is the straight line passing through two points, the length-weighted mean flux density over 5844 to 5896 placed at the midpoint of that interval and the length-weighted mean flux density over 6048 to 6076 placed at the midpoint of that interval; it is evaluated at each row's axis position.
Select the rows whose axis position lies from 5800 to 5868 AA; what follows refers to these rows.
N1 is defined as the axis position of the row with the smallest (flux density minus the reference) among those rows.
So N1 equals 5814.0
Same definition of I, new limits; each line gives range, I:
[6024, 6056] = 12.50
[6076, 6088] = 13.10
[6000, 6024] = 12.05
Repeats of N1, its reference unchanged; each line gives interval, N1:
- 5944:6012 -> 5990.0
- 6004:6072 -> 6066.0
